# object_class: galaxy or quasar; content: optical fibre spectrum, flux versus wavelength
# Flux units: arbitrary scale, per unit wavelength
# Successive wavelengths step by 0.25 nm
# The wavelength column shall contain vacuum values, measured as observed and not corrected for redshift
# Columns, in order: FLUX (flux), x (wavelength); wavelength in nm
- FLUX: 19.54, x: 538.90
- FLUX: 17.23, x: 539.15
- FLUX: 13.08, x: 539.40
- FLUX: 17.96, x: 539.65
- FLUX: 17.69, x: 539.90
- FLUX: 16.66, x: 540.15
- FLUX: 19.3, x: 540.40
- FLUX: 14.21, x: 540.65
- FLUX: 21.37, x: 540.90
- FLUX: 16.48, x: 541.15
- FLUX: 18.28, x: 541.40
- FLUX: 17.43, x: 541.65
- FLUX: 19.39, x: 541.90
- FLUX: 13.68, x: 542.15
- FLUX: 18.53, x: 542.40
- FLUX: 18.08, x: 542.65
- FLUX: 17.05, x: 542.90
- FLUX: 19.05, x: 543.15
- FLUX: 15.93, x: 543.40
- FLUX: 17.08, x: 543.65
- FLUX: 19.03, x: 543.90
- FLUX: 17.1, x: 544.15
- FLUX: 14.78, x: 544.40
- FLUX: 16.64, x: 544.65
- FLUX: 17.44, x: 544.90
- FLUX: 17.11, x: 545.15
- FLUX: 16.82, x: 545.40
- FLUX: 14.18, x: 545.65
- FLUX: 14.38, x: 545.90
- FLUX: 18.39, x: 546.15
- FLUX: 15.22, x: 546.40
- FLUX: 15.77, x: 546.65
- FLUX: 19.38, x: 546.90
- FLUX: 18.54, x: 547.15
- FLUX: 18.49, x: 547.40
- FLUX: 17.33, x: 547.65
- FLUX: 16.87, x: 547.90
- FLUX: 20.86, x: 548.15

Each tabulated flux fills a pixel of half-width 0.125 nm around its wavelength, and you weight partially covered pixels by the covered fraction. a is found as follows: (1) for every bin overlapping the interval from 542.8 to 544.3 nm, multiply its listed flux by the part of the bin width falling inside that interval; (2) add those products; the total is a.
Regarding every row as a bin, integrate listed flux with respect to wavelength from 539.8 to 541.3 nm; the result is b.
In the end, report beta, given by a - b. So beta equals -0.19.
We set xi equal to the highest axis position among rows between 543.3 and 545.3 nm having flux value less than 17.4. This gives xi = 545.15 nm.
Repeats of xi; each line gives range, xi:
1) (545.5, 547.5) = 546.65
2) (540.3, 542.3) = 542.15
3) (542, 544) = 543.65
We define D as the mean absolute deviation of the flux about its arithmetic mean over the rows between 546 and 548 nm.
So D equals 1.20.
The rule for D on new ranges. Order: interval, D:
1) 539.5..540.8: 1.38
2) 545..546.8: 1.25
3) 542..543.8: 1.29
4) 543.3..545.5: 0.75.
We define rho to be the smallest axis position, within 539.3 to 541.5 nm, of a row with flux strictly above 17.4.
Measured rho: 539.65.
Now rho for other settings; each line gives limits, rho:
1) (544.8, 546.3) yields 544.90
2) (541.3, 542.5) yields 541.40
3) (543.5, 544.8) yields 543.90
